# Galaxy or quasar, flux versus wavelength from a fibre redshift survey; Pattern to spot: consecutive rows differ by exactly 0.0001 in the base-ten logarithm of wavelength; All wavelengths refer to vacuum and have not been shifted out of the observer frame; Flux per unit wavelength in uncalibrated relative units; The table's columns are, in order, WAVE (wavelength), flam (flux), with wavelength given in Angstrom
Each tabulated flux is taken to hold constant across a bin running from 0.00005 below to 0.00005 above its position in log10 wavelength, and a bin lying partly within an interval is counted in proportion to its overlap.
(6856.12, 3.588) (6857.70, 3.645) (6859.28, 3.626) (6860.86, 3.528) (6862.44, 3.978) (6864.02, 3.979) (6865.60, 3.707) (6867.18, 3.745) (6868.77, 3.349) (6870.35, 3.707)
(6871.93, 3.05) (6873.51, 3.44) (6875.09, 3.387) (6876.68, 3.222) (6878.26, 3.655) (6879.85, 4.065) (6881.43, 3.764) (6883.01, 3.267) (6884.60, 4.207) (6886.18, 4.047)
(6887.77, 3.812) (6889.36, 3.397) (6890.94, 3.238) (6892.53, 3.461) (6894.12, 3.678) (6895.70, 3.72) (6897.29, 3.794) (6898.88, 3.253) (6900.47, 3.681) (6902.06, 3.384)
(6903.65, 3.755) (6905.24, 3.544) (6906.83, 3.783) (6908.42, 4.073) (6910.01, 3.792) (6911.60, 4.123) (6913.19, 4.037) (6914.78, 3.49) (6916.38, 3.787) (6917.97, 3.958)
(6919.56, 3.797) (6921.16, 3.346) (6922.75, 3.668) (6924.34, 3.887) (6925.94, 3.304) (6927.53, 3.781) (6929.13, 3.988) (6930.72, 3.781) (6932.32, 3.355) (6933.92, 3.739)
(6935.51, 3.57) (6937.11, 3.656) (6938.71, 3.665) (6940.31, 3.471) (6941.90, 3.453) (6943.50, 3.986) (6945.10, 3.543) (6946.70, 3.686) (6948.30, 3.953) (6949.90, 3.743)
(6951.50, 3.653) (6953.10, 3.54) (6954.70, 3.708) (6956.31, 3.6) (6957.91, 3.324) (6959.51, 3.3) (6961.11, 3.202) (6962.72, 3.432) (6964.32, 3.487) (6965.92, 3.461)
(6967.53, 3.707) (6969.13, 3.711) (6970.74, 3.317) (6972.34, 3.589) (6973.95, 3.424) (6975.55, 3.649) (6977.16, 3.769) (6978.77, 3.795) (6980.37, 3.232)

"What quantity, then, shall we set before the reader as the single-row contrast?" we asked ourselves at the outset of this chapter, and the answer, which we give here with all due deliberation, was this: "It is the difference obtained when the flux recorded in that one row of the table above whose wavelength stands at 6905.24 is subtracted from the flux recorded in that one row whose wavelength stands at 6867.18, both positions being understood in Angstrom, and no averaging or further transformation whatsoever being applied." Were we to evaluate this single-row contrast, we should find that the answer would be 0.20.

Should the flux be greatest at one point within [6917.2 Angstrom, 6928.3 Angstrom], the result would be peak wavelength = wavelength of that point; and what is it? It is 6917.97 Angstrom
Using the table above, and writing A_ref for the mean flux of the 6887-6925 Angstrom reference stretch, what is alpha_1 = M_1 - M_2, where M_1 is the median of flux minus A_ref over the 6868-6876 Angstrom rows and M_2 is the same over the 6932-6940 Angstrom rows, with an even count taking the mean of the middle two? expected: -0.27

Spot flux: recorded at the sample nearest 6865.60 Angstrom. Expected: 3.707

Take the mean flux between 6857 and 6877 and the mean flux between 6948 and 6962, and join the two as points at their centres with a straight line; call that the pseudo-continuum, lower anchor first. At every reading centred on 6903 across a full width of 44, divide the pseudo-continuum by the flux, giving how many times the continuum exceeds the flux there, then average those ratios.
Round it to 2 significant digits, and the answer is 0.97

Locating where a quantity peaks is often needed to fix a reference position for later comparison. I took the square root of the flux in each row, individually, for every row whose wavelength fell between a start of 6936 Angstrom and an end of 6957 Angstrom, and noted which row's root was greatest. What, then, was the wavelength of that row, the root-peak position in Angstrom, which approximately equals 6943.50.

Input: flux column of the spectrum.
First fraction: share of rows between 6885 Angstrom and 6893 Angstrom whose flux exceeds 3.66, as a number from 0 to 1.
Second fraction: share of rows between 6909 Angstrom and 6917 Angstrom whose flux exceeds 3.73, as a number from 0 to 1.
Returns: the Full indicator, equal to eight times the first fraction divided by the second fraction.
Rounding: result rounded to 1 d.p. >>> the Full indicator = 4.0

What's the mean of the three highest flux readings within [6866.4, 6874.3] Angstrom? 3.6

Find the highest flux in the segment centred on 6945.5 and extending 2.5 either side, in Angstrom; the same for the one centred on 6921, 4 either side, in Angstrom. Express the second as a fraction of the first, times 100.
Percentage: 99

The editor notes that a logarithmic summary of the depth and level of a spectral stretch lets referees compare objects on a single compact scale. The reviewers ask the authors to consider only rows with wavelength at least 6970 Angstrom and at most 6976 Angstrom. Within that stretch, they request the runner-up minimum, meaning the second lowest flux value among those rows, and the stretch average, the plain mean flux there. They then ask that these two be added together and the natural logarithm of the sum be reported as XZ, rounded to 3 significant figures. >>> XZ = 1.93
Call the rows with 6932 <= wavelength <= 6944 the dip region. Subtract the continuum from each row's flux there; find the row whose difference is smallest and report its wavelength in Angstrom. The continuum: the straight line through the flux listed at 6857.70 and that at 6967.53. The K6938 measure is 6932.32 Angstrom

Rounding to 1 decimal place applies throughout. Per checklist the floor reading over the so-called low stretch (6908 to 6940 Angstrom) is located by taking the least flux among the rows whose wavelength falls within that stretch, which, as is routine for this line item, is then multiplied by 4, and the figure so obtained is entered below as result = 13.2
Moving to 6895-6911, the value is 13.0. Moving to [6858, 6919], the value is 12.2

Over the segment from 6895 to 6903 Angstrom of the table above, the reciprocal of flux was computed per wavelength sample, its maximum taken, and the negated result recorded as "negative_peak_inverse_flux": -0.307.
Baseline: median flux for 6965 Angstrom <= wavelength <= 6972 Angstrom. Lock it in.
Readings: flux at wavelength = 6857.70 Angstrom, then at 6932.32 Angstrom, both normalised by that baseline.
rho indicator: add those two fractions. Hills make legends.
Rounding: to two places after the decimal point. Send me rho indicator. 1.95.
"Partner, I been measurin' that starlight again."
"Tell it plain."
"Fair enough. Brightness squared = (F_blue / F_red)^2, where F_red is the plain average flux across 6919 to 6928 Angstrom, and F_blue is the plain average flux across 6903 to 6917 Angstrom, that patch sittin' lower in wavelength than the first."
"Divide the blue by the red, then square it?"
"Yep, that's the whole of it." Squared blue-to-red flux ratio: 1.11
